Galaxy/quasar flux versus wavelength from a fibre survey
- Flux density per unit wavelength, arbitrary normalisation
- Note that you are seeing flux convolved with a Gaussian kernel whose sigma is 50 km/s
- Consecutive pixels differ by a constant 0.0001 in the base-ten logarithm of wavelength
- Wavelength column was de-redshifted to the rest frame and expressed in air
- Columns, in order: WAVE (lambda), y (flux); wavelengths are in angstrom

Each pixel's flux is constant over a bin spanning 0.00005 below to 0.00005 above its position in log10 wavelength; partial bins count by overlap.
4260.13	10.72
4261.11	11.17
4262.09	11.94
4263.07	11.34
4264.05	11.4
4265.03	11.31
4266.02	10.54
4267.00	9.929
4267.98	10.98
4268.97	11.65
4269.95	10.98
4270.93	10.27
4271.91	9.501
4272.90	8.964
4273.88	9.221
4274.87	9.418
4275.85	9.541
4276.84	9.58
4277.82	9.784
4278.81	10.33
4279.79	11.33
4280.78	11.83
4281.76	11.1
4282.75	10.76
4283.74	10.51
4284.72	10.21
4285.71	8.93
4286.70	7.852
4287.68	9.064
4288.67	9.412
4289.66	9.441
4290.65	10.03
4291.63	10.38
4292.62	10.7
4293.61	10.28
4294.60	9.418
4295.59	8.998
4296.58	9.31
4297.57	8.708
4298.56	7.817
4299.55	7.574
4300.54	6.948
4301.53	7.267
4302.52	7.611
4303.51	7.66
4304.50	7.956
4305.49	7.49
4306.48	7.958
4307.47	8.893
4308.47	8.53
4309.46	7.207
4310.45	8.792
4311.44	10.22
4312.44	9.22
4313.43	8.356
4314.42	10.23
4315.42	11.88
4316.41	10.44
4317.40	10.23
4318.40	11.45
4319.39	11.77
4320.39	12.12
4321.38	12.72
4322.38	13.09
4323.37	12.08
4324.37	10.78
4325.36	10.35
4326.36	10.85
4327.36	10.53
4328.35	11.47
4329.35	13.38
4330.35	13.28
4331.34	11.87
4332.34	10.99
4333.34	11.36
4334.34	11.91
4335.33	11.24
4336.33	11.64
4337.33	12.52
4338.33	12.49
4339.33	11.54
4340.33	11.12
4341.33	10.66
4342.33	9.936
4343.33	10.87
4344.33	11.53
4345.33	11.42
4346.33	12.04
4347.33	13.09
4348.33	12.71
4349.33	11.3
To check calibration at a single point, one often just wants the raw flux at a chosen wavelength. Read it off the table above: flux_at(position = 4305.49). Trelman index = 7.49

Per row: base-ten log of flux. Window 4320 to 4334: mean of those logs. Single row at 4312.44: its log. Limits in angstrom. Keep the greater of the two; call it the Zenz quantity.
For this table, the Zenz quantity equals 1.07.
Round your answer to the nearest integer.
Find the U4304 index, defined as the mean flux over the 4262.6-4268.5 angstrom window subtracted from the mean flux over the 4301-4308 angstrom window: -3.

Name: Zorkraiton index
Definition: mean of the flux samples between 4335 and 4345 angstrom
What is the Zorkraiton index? 11.4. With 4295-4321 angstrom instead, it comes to 9.0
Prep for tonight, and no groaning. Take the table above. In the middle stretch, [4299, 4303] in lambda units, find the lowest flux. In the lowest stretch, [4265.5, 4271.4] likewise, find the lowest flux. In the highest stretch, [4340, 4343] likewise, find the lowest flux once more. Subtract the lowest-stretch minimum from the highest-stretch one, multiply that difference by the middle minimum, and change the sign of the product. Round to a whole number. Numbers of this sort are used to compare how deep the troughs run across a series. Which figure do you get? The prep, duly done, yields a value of 0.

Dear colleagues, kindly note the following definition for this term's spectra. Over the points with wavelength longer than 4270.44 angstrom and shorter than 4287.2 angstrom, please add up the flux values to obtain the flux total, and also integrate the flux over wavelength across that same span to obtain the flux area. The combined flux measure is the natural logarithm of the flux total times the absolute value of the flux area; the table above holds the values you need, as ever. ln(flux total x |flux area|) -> 10.2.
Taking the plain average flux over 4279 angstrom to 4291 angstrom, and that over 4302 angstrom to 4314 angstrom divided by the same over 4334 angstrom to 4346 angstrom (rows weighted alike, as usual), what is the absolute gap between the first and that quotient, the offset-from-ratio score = 9.31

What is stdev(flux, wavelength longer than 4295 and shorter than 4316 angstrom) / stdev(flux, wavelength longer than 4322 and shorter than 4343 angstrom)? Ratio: 1.3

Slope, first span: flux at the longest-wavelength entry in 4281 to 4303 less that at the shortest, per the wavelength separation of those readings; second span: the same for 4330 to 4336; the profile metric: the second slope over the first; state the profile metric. 2.4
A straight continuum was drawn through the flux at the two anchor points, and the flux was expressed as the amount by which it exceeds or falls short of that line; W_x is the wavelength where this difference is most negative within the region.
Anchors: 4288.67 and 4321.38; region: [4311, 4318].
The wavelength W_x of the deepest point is 4313.43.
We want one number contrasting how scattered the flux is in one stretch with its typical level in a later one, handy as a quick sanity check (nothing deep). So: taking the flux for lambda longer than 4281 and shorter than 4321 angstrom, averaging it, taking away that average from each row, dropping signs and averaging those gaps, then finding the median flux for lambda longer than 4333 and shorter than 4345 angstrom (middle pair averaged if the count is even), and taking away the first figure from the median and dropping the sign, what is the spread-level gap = 10.3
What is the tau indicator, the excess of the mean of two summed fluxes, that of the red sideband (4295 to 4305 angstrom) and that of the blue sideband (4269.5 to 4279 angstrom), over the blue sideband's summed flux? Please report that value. -9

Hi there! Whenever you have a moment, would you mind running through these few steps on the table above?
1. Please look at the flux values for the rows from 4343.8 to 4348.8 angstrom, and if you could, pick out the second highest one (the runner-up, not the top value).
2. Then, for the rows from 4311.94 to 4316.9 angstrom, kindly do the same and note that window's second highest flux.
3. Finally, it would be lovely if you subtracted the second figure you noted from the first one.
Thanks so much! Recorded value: 2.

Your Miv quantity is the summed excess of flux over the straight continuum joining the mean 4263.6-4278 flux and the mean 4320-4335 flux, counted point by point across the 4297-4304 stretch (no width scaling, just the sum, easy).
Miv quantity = -24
